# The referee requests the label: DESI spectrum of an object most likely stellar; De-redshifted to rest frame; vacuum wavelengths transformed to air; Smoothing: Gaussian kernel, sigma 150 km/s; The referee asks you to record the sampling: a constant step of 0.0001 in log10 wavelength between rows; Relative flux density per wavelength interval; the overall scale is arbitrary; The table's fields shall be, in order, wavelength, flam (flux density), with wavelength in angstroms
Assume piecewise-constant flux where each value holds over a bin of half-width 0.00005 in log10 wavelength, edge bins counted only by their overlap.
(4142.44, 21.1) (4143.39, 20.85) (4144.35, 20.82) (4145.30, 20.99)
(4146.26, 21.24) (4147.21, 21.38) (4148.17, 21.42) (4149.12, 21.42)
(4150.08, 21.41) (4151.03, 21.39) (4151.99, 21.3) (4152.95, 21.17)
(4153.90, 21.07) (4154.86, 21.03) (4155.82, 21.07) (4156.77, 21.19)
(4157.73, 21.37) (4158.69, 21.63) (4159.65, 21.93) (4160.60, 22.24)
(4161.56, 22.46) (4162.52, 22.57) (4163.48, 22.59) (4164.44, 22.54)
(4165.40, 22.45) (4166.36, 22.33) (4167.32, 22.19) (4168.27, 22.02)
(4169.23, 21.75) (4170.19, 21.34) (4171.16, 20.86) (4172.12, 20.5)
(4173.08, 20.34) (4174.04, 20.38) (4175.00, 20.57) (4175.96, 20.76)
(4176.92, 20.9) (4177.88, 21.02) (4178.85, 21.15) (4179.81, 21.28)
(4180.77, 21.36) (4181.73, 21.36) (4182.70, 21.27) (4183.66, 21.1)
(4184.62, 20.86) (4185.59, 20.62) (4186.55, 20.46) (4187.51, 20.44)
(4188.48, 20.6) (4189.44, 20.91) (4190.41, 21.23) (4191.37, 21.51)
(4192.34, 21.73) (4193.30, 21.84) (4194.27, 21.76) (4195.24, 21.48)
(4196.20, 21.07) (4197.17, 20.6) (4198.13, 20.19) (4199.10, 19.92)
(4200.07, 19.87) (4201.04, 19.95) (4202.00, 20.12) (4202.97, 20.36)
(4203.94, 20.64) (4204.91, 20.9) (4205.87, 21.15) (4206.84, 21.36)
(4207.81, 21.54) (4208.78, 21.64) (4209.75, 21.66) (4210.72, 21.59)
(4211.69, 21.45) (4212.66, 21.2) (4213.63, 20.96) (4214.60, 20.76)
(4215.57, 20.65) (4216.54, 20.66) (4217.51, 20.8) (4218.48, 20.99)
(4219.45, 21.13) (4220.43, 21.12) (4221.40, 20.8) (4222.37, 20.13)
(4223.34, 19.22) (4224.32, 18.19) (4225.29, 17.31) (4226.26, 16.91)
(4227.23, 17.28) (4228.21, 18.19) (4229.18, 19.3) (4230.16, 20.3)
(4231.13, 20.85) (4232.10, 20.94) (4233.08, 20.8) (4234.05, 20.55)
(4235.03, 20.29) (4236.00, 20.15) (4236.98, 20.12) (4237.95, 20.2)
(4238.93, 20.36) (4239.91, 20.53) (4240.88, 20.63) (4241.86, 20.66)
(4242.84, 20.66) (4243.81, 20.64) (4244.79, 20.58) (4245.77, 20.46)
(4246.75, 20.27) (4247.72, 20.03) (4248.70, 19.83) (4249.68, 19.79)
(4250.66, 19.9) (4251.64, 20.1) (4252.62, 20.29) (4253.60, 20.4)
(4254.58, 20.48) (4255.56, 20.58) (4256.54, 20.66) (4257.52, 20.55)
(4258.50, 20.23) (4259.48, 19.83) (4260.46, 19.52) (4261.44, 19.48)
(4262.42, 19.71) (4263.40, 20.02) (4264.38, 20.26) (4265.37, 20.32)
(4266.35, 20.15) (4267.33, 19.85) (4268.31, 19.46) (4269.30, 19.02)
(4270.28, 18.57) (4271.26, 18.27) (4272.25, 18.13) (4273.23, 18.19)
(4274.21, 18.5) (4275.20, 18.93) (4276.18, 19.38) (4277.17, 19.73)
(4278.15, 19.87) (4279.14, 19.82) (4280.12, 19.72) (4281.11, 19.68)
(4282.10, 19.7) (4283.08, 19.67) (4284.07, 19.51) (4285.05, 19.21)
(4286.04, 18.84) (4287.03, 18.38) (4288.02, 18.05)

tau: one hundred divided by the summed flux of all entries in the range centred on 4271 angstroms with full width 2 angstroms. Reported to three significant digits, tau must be 2.71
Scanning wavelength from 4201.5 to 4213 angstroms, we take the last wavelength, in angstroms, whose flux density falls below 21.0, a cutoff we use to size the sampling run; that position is 4204.91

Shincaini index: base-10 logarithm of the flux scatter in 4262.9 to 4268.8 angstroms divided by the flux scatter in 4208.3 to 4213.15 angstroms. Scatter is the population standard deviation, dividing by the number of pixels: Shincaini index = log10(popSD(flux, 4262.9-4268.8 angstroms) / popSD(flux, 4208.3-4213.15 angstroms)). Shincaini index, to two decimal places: 0.23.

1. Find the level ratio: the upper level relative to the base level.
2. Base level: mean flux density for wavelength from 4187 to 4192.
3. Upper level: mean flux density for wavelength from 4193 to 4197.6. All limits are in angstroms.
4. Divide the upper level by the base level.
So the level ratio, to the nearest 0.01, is 1.02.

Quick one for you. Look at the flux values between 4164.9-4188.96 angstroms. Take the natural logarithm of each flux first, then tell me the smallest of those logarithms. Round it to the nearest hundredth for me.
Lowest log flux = 3.01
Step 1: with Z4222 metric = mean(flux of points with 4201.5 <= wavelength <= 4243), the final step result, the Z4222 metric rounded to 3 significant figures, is 20.3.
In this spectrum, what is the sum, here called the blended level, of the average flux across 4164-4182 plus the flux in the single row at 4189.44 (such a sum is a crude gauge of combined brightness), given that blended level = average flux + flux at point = 42.2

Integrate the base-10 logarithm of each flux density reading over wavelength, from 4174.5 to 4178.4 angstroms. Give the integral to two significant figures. 5.1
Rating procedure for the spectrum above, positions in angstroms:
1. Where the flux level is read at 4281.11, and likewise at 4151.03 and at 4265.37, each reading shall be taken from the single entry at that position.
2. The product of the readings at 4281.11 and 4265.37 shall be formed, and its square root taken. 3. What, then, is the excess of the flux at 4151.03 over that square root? 1.4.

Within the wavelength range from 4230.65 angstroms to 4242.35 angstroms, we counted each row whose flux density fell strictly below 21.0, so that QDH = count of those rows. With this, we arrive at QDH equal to 12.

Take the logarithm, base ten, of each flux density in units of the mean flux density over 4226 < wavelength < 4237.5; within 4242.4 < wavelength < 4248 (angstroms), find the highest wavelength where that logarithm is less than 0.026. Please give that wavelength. 4247.72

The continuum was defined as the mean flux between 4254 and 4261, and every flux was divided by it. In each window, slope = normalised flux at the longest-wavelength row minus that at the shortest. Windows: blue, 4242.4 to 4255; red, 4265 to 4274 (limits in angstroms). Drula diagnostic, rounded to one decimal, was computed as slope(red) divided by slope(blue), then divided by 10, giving 1.2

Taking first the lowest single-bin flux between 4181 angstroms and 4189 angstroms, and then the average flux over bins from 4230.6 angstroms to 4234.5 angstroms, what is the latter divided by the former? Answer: 1.02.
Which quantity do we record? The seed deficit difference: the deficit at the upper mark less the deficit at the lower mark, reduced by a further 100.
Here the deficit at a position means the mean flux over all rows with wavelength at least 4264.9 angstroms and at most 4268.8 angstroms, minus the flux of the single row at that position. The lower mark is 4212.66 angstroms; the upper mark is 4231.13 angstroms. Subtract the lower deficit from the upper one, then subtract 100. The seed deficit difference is -100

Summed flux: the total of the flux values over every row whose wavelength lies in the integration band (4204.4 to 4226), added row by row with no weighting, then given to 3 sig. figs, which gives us 455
